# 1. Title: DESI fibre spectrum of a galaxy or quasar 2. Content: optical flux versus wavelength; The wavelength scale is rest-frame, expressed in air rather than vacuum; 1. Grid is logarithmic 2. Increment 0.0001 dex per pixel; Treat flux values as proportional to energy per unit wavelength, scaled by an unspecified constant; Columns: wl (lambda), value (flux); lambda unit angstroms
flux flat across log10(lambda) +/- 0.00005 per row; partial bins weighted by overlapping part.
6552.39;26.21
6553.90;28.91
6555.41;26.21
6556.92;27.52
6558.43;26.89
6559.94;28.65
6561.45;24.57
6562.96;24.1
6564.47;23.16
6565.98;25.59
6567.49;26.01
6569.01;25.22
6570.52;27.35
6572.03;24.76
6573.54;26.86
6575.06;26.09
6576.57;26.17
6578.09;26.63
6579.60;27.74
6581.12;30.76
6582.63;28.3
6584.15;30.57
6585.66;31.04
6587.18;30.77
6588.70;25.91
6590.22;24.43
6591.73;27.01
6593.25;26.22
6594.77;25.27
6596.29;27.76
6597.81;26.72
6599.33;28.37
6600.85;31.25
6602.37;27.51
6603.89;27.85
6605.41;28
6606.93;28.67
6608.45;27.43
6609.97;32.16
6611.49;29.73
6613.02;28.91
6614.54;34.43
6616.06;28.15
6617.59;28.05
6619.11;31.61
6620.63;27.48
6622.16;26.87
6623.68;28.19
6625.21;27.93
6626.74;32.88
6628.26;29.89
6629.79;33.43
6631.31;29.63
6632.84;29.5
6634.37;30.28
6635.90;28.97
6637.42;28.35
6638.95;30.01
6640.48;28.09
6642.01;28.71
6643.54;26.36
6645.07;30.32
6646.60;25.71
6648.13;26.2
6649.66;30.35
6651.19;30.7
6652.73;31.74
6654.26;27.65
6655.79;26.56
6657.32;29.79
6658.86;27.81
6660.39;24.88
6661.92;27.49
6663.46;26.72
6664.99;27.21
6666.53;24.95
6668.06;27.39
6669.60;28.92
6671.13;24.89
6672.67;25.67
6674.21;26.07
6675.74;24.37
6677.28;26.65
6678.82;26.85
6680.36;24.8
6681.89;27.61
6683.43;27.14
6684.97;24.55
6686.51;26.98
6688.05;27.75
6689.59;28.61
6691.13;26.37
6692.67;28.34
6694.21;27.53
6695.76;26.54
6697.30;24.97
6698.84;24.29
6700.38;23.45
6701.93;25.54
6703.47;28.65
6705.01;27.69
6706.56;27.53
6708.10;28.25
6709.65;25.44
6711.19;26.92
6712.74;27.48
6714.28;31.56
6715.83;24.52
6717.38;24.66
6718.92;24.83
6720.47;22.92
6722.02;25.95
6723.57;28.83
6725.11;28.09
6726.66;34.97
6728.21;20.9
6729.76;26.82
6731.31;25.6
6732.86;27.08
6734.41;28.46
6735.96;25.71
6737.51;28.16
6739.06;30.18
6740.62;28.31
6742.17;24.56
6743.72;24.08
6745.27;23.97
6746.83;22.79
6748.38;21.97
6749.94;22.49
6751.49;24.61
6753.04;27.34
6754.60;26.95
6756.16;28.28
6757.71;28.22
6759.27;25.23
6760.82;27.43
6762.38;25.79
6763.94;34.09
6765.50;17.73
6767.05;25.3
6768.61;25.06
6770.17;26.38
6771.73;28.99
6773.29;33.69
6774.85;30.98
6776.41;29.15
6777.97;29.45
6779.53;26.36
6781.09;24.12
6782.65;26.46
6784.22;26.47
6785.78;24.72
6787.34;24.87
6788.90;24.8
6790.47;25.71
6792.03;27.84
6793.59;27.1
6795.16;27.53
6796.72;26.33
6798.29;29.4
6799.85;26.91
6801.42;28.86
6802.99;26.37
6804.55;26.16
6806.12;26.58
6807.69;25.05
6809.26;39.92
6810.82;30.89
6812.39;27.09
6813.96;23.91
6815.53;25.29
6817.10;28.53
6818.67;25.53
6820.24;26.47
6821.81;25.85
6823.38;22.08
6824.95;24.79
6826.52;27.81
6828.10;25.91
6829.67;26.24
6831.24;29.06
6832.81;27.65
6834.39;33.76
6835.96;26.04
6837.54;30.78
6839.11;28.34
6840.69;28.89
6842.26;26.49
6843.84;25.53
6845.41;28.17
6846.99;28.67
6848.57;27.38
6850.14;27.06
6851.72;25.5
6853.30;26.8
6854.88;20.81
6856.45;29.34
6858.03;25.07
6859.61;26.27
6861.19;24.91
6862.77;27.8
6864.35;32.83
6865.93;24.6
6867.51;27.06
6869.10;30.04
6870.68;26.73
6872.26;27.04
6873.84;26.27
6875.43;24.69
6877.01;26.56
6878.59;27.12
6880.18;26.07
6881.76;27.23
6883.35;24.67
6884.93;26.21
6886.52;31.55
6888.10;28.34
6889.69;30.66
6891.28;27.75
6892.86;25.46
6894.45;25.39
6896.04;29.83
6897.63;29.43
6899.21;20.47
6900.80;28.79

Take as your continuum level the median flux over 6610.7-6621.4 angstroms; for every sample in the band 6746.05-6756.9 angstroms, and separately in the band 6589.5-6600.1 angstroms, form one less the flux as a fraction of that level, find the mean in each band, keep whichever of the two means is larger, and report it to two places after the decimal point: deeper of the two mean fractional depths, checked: 0.14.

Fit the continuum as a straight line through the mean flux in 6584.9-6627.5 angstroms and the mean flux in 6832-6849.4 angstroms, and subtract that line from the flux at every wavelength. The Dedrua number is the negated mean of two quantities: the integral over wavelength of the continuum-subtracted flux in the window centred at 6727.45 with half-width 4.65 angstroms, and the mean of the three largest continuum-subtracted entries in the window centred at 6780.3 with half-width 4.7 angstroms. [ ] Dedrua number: 4.3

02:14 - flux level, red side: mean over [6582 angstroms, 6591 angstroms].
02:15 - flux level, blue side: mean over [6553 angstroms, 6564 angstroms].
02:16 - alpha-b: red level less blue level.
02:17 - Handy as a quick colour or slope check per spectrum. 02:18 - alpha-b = 2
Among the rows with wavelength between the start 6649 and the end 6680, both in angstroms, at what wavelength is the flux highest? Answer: 6652.73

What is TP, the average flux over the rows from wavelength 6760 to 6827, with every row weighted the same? 27.1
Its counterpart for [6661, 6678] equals 26.4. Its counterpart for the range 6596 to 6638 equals 29.3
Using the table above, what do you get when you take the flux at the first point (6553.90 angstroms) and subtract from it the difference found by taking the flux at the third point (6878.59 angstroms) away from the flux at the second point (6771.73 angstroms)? 27.0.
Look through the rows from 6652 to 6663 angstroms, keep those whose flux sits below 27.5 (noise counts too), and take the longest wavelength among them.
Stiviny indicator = 6661.92 angstroms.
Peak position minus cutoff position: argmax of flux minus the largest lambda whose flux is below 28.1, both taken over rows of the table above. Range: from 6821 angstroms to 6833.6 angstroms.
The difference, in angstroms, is -1.6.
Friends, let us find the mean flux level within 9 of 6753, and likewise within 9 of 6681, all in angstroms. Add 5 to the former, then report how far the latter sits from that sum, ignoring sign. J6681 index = 4.0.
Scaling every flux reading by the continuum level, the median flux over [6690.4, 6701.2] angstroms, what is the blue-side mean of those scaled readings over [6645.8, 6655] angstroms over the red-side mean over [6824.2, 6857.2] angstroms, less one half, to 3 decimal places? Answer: 0.549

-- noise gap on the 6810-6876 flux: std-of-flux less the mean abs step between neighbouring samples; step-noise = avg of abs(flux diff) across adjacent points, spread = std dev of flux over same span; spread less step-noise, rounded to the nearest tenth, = -0.3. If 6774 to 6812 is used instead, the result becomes 0.9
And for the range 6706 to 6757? 0.4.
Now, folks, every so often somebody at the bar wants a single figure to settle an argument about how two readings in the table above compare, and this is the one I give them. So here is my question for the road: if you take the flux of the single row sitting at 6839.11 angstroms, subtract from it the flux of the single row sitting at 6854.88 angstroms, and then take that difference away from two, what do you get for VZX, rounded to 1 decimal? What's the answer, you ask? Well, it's -5.5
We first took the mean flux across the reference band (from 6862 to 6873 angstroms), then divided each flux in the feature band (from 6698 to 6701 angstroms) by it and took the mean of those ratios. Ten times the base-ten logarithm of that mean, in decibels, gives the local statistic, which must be -0.7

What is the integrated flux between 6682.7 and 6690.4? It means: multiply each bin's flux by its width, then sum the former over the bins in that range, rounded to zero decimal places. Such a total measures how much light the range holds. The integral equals 208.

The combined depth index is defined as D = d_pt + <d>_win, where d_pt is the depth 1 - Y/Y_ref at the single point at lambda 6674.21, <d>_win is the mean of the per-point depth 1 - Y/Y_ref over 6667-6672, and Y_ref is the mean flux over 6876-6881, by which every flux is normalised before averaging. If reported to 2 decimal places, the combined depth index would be 0.00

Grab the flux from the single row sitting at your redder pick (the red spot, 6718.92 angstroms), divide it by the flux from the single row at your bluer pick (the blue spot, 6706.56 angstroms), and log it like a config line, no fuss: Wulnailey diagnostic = 0.90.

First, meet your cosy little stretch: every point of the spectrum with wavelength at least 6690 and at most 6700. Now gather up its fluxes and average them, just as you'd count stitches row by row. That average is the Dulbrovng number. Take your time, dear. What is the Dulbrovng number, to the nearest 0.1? 26.3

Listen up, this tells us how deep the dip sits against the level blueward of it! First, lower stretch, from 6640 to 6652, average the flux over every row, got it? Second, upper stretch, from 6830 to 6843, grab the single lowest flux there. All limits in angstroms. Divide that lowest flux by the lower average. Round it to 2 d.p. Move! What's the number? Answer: 0.92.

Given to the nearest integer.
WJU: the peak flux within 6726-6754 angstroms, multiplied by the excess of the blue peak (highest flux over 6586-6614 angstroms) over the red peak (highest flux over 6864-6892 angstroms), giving -23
